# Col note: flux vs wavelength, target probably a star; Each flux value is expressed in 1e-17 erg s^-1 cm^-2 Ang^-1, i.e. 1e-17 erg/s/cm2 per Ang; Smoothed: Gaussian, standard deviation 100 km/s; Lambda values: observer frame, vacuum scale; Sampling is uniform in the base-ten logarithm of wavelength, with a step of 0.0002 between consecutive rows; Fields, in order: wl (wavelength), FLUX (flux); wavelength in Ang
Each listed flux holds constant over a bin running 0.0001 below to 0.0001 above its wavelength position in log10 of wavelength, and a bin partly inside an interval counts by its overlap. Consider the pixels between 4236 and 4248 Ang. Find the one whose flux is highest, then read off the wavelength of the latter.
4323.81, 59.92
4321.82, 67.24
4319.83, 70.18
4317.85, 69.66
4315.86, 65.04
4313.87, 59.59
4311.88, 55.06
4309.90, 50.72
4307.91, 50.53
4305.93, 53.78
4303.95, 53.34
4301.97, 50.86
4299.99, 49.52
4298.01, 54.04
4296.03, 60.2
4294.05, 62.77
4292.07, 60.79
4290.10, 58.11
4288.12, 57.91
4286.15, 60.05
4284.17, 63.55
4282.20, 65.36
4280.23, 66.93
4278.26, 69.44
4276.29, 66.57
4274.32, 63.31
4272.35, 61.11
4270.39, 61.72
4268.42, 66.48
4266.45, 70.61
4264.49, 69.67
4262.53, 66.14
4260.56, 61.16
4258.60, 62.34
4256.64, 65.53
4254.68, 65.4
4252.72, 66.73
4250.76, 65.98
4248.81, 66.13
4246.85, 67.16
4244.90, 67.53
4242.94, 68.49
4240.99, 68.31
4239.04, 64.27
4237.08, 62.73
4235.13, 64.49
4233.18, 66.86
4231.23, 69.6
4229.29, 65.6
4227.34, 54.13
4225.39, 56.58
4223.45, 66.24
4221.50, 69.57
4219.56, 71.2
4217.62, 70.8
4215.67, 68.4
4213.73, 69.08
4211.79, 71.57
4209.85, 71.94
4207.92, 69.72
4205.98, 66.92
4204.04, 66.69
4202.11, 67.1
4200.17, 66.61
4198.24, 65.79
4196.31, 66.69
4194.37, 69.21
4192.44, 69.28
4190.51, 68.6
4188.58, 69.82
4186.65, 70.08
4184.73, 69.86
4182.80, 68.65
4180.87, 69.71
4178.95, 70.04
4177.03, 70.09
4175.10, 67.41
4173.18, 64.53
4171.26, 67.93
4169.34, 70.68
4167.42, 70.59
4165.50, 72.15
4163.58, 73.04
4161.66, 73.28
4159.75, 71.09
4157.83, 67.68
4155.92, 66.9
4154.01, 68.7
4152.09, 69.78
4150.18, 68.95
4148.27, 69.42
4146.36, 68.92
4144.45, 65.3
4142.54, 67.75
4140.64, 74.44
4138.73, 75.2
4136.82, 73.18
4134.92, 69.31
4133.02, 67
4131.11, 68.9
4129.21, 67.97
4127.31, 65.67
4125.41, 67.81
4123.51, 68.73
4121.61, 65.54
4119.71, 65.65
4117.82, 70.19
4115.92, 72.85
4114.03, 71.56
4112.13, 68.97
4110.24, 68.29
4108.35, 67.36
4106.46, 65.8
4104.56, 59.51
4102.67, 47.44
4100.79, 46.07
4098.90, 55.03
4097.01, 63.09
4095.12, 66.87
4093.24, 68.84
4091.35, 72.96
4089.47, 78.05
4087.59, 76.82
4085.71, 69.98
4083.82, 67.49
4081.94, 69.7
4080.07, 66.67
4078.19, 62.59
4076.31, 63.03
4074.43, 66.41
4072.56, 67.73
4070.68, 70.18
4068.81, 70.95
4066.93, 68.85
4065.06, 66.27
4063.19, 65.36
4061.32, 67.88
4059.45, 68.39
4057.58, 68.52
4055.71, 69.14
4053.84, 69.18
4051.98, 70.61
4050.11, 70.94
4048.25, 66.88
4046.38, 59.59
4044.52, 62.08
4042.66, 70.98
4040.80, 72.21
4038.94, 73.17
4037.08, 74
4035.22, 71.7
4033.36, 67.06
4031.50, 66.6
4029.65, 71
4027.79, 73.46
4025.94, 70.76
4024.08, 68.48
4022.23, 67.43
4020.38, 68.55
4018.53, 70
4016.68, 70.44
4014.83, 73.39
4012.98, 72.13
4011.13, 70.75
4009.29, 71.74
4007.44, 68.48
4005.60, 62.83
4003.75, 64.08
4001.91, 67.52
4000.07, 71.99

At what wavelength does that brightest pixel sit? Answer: 4242.94 Ang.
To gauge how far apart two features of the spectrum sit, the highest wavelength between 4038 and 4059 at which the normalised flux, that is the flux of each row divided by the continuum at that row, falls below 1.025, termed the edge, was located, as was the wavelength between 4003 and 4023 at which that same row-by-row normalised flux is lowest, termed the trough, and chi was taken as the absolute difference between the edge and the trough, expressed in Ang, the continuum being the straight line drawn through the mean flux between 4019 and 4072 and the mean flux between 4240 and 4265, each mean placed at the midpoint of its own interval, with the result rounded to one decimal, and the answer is 52.0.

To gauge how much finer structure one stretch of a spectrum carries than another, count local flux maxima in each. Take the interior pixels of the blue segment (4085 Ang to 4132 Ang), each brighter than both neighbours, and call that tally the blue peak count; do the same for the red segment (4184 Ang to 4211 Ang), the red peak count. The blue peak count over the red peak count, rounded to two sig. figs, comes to 1.0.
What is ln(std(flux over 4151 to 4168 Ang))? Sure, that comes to 0.8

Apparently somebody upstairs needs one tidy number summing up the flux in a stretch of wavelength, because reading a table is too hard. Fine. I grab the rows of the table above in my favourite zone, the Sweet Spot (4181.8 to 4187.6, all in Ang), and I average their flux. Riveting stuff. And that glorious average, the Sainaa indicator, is 69.5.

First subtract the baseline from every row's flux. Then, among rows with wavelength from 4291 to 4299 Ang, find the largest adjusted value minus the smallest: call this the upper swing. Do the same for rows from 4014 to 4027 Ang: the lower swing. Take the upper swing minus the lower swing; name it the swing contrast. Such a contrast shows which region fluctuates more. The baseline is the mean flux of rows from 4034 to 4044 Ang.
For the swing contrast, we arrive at 3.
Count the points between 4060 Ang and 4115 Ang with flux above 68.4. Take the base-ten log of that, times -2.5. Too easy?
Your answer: -2.6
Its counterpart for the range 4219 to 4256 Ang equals -1.5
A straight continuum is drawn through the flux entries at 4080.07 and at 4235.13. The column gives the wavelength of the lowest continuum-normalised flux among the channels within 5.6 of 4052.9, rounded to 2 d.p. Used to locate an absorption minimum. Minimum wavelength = 4048.25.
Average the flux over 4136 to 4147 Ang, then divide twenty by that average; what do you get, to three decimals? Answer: 0.282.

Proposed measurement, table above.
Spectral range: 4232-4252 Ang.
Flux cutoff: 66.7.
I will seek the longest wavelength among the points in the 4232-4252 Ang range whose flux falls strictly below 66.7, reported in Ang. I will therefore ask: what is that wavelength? 4250.76 Ang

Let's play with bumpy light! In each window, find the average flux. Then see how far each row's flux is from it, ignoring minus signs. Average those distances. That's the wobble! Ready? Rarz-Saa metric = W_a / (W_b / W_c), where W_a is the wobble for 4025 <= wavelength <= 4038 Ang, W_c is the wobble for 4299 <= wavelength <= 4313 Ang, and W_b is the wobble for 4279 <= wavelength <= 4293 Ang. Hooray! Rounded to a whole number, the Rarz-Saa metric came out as 1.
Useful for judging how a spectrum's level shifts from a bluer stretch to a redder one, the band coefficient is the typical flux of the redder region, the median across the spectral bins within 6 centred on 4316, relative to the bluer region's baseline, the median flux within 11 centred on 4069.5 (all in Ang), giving 0.95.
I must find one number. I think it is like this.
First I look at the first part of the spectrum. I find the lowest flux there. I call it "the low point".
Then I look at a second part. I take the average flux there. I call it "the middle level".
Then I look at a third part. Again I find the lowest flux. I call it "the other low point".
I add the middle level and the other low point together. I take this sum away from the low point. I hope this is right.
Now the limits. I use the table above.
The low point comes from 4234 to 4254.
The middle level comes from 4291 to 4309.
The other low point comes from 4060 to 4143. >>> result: -38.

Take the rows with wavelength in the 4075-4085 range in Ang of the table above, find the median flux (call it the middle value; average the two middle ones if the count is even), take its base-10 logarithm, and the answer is 1.82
